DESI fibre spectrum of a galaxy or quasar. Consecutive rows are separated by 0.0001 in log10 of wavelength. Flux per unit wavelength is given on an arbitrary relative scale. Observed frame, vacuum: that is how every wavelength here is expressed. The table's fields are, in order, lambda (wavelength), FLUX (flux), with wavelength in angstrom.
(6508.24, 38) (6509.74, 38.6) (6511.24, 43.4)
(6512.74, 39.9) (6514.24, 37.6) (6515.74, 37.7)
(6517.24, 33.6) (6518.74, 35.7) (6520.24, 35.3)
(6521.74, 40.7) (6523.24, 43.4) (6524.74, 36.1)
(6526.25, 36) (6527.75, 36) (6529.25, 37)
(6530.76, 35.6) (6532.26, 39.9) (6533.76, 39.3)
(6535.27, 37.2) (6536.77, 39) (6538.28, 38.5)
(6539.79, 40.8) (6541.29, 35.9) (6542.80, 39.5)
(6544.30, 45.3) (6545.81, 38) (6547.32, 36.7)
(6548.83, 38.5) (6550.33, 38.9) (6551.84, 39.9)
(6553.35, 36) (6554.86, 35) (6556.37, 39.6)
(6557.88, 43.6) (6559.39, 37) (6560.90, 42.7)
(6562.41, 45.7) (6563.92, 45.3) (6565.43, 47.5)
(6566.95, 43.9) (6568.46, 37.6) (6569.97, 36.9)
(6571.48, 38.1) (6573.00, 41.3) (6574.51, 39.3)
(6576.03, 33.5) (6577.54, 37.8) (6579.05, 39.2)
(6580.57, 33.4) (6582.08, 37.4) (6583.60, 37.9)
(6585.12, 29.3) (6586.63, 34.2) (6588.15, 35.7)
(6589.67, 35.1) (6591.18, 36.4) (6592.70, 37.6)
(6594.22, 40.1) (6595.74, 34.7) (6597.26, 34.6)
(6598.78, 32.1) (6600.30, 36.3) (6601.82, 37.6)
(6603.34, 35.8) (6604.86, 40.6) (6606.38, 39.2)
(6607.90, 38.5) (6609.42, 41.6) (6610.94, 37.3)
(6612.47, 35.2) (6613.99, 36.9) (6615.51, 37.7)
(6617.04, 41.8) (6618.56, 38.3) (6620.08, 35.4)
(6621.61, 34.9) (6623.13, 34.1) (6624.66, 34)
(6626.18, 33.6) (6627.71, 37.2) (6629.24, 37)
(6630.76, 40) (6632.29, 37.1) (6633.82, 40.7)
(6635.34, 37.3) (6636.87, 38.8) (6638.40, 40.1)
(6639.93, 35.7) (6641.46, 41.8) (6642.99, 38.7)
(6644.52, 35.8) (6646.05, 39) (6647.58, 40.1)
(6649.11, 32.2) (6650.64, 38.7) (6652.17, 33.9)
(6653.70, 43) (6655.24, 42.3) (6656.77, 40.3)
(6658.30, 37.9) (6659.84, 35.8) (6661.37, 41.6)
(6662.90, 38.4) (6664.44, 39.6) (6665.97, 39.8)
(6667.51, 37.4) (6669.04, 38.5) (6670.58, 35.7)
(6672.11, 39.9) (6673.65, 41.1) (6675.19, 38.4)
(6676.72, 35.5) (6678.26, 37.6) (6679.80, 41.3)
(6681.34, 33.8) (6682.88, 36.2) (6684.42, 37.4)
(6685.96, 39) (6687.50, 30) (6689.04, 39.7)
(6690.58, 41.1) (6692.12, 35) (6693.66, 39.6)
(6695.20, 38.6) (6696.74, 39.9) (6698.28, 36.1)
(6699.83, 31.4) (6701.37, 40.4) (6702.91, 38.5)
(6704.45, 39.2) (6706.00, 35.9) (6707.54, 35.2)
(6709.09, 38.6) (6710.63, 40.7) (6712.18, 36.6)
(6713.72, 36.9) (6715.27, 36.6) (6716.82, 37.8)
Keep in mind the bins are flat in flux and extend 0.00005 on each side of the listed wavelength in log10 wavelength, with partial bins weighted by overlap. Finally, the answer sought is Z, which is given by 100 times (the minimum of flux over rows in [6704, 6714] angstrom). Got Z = 3520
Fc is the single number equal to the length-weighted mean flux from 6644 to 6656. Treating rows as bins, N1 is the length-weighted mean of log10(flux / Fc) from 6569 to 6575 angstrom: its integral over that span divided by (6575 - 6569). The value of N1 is 0.007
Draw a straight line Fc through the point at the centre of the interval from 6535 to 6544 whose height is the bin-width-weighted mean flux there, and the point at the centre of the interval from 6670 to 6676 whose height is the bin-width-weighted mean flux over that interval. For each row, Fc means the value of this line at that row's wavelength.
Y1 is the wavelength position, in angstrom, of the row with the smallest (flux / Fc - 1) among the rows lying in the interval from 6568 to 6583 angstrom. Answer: 6580.57 angstrom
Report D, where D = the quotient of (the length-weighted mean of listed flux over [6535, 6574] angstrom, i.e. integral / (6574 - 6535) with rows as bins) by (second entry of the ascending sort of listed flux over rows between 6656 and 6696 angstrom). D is 1.18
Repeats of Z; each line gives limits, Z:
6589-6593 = 3510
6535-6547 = 3590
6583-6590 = 2930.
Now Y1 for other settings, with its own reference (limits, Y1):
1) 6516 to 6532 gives 6517.24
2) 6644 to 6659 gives 6649.11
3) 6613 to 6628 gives 6626.18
